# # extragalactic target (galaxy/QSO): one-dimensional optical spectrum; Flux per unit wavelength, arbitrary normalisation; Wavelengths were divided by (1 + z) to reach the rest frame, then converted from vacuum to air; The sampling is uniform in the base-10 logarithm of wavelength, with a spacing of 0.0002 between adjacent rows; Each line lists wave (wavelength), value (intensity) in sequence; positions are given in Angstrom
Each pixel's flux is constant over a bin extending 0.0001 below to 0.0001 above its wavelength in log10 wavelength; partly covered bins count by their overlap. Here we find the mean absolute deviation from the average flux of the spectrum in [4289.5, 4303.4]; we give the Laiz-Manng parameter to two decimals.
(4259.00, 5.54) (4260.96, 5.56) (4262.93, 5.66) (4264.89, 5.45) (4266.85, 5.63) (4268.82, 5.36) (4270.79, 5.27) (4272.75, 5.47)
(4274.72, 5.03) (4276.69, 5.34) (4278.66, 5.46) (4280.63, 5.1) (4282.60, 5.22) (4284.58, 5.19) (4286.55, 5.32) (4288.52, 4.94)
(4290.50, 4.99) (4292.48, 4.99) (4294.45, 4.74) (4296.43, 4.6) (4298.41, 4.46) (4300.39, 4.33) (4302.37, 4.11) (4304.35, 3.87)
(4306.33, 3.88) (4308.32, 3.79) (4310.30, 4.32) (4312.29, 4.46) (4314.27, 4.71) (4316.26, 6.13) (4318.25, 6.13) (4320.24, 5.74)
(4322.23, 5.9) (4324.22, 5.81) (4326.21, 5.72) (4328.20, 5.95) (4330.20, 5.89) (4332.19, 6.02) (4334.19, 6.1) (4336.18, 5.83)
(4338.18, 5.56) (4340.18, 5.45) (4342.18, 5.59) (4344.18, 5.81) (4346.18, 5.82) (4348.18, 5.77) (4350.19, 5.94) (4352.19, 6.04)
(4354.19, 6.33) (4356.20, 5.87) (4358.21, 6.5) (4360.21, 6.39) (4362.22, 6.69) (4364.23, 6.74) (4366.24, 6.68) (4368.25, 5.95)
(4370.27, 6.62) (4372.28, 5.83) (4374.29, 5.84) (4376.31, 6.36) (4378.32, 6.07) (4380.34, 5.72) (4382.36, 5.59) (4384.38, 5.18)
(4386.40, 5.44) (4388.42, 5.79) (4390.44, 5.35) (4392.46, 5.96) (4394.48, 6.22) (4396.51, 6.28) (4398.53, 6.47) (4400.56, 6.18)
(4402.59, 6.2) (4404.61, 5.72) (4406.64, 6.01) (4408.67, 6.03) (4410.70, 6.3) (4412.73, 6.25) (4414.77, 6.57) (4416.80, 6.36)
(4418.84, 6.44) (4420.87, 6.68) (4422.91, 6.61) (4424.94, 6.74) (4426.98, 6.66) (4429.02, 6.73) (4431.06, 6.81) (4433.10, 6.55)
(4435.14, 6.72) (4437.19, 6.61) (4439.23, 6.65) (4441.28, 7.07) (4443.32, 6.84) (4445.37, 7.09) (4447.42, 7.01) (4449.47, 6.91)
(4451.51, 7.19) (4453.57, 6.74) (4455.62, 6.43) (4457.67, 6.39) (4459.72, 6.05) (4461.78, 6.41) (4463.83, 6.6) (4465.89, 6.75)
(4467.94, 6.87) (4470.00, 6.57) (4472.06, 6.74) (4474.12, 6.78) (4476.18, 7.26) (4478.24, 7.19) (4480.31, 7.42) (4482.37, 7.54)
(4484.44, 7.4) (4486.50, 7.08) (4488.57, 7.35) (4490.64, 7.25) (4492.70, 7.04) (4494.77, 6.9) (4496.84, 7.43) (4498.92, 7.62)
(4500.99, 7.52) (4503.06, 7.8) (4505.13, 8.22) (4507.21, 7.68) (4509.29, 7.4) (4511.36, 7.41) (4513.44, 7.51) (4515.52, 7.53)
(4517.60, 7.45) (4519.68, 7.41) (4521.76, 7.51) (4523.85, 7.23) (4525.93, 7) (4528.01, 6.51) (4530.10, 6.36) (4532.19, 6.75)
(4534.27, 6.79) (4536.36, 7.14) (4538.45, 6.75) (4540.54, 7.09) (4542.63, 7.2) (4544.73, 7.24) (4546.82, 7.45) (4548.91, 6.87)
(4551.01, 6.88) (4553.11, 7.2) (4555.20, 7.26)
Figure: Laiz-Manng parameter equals 0.26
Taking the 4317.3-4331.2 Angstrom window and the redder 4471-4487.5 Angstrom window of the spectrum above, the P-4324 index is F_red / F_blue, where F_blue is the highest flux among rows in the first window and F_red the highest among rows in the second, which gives 1.23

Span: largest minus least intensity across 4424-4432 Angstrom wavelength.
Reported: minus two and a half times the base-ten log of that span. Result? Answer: 2.1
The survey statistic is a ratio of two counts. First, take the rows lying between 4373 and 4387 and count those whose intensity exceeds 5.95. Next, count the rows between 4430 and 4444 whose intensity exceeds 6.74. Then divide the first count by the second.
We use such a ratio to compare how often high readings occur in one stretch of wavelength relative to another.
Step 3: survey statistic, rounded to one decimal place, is 0.7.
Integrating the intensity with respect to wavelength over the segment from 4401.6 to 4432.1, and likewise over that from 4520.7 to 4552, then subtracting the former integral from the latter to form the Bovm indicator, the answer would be 23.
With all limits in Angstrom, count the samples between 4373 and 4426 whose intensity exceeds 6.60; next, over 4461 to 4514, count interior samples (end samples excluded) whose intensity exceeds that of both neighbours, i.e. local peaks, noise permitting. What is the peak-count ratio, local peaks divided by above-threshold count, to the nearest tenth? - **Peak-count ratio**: 2.0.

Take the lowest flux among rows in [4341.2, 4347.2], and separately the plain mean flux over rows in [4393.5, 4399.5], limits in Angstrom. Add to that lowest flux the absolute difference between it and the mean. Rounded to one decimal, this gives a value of 6.3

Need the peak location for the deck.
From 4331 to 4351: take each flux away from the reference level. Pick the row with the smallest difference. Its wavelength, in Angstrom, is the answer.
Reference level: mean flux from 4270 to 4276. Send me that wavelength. 4334.19 Angstrom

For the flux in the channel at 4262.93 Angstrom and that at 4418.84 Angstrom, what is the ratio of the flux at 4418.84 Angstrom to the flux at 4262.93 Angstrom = 1.1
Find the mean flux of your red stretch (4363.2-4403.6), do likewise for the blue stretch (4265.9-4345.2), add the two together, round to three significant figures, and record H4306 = 11.2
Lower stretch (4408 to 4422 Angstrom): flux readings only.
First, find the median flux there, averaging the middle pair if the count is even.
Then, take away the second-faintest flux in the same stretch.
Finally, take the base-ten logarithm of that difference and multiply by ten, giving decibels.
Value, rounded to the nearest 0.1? -9.6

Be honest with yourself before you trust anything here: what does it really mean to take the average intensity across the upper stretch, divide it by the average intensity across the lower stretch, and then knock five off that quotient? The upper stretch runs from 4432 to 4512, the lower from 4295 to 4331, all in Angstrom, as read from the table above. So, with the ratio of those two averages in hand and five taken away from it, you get -3.59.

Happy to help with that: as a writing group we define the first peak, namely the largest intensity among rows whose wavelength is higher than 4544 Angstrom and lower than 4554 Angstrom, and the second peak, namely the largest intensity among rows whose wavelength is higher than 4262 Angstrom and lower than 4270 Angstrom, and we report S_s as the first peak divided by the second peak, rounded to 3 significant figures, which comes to 1.32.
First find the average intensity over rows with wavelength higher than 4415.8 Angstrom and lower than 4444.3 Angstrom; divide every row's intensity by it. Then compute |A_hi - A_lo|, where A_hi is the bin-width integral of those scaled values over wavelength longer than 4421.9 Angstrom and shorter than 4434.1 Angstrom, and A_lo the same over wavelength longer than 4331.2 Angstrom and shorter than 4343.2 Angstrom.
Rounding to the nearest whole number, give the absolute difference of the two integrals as 2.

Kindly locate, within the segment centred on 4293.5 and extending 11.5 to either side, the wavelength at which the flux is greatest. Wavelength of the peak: 4286.55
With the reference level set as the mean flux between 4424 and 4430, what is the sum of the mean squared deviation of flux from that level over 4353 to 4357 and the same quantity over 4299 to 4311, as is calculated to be 7.5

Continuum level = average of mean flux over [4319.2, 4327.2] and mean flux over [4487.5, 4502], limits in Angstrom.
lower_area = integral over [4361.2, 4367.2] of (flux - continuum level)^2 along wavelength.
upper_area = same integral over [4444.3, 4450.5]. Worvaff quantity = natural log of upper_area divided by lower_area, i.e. 2.2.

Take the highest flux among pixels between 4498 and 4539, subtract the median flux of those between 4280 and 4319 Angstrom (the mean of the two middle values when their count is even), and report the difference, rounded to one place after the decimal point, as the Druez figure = 3.5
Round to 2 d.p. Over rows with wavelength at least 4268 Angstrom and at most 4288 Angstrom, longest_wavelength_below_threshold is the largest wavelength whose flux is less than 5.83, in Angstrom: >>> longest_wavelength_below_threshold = 4286.55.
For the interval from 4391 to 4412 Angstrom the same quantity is 4404.61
